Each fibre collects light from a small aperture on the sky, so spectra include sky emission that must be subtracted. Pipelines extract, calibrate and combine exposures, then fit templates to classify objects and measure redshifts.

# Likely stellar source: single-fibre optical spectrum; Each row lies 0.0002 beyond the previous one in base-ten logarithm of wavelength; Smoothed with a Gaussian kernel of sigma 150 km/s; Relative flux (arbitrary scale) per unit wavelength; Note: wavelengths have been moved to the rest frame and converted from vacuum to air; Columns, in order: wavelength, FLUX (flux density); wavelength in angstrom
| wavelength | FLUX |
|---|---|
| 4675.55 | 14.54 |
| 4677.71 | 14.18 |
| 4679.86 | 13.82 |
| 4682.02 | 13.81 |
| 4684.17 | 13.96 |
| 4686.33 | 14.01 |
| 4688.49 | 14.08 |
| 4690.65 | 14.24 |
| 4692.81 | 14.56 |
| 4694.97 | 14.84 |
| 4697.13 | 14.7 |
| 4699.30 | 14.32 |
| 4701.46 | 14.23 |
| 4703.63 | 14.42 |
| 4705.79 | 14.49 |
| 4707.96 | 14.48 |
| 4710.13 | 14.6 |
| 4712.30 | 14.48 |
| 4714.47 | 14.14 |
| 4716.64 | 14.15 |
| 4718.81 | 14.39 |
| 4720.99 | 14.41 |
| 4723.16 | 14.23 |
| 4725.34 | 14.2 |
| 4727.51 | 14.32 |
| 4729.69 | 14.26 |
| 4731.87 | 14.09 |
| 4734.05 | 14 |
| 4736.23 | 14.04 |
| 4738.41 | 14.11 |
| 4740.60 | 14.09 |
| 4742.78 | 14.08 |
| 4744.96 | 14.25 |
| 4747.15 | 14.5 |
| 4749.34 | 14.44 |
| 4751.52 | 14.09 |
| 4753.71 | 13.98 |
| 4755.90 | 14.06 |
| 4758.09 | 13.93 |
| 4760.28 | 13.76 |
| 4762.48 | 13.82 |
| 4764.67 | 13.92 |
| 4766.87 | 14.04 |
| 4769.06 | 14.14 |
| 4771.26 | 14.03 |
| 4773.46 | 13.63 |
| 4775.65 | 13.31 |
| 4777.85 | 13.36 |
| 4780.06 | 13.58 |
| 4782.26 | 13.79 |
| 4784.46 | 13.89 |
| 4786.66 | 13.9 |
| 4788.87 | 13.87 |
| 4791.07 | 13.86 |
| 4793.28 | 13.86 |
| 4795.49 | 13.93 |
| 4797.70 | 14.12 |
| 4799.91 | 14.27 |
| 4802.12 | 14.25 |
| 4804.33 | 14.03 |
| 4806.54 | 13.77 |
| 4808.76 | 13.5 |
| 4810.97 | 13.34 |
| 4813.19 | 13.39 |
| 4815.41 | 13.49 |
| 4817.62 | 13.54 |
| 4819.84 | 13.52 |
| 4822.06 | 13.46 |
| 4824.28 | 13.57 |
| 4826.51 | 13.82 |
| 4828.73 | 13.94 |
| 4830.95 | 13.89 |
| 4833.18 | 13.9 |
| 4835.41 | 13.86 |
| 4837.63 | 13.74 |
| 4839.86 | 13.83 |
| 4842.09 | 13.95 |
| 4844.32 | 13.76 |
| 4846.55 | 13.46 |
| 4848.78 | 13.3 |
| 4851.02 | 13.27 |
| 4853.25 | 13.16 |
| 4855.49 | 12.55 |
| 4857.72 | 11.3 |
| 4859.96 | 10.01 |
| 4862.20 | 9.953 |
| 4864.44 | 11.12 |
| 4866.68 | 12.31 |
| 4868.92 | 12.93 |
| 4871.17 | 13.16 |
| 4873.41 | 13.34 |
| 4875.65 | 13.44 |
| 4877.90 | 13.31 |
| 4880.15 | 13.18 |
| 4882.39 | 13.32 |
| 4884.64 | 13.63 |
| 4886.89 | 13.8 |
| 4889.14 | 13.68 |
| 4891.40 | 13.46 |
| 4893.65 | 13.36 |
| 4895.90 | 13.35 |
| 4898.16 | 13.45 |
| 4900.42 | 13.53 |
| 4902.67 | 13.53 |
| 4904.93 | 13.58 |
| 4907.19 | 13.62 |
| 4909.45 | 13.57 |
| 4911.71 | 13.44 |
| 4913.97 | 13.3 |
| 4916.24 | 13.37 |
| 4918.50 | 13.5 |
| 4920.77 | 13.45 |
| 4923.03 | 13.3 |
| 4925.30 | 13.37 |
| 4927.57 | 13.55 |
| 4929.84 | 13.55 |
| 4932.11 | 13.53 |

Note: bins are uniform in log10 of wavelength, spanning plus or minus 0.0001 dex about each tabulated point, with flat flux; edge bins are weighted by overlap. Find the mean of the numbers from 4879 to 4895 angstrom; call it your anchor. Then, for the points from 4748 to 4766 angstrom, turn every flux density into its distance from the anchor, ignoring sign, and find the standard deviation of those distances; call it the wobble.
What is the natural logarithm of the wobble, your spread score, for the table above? -1.6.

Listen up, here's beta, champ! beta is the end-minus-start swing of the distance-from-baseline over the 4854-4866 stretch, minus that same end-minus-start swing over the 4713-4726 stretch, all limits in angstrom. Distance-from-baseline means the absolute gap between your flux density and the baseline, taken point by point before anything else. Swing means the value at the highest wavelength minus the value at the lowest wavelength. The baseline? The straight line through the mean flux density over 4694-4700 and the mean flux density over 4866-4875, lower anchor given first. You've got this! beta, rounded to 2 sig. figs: 1.5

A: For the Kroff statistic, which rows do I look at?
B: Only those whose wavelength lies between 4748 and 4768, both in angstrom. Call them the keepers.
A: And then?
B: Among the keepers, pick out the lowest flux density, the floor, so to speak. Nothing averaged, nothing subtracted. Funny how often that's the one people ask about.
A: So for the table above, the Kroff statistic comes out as 13.76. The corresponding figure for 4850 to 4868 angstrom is 9.953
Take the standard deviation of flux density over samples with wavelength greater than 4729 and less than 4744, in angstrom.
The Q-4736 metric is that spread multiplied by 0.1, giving 0.008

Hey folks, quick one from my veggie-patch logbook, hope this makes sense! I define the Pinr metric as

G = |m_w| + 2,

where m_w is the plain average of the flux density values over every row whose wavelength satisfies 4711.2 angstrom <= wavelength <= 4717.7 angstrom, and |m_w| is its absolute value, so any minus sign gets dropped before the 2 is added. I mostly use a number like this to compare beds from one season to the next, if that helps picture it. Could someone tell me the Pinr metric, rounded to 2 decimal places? 16.26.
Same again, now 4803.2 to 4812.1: 15.66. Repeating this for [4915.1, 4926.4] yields 15.40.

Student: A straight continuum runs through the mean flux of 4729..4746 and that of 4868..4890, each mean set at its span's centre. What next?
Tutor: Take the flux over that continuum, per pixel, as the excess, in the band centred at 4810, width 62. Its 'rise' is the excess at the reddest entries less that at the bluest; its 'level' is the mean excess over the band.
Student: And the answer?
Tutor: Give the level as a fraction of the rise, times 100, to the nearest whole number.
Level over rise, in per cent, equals 8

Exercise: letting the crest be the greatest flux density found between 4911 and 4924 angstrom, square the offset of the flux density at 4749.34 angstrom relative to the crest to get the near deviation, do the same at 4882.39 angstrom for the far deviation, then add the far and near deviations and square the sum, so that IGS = 0.839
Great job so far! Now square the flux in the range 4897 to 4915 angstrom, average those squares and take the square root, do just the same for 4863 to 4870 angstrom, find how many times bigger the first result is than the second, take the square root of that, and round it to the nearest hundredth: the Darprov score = 1.05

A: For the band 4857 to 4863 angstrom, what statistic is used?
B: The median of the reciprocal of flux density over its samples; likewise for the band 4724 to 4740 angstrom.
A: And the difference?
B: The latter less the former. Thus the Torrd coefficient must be -0.029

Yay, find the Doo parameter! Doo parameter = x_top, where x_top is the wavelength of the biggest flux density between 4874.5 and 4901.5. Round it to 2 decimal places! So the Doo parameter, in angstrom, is 4886.89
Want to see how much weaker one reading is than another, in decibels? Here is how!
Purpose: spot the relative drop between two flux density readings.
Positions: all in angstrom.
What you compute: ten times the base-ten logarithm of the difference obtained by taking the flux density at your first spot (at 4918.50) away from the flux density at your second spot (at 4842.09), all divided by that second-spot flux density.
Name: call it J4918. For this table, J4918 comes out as -15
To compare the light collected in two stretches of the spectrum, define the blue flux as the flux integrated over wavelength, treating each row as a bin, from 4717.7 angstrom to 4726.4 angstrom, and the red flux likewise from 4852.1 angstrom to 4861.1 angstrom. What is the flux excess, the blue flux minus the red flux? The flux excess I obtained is 19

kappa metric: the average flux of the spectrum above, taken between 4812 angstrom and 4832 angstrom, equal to 13.6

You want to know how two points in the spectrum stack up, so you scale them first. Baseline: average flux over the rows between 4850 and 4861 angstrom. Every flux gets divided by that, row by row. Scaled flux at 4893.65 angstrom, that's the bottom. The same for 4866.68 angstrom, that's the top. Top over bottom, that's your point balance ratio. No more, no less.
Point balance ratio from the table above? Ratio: 0.92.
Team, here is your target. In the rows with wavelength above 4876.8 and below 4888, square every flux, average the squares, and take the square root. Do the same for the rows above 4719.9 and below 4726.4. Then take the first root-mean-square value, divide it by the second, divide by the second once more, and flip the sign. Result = -0.066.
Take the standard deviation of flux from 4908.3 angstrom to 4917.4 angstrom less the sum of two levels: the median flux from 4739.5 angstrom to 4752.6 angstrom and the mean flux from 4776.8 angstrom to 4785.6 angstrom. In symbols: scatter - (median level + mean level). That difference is -27.7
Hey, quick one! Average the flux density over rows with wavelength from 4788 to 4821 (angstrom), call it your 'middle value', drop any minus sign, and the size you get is 13.8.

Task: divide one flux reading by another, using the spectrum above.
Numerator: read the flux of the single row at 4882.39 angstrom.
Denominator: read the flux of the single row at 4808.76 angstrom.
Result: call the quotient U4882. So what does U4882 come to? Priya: 0.99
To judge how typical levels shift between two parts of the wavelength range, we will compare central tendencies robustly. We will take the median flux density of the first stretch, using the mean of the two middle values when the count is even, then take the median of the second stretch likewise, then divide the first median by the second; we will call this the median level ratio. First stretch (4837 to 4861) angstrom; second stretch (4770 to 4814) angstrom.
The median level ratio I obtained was 0.960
